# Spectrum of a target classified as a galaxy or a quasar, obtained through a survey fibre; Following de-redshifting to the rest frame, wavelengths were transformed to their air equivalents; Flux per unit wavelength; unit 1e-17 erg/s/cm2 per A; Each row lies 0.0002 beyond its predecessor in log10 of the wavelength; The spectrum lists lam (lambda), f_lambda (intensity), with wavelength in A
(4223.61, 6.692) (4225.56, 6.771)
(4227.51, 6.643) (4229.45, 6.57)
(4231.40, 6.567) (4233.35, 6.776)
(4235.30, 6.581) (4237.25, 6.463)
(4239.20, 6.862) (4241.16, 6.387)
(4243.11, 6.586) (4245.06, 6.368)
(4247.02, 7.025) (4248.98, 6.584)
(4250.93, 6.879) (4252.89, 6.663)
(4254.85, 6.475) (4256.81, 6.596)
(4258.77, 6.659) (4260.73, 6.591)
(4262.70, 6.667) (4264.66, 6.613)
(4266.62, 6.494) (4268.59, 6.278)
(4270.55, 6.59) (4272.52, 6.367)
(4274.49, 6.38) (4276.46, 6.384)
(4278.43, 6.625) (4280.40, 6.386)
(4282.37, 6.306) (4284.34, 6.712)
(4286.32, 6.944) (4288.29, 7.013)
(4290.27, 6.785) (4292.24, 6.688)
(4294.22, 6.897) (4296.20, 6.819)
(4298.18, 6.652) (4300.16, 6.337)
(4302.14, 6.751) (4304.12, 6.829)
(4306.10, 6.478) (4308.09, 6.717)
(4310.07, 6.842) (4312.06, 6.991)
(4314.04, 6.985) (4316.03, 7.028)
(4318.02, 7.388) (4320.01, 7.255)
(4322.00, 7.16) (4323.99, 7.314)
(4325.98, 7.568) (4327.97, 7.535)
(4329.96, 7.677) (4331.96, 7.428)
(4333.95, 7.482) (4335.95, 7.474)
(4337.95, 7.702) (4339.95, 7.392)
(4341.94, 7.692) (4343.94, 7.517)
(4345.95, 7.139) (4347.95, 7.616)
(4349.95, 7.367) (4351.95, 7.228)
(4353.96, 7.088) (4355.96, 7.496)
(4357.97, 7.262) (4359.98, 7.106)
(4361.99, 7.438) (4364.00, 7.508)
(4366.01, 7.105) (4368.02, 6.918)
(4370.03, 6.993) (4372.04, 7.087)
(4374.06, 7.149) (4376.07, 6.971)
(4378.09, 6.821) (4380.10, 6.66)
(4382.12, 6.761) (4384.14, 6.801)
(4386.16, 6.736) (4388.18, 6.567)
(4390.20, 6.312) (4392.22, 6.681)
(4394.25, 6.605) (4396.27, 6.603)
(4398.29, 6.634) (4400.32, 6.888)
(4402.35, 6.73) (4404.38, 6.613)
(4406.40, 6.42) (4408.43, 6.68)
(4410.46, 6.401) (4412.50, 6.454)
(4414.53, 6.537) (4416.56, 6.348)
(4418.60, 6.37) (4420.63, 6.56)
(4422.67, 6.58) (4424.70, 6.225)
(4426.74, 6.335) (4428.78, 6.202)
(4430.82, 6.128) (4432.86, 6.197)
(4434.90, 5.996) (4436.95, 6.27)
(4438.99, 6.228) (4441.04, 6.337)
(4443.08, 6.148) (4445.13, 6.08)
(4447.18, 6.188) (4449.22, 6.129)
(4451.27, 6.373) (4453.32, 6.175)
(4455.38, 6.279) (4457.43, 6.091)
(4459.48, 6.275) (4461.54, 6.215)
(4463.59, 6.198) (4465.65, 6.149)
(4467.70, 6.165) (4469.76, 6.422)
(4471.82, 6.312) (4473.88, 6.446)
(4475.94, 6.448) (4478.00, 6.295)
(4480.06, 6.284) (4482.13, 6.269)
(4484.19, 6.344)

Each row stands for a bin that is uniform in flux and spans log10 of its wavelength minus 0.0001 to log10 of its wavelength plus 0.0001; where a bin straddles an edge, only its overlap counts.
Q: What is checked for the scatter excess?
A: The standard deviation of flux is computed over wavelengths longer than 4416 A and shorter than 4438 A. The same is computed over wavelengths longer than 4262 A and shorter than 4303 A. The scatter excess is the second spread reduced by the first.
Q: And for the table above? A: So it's 0.05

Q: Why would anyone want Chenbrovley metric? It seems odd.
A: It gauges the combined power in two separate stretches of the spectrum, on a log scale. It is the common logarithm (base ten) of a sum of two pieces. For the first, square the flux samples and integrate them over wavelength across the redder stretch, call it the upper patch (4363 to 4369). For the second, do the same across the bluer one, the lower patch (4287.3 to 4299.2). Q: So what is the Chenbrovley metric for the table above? 2.94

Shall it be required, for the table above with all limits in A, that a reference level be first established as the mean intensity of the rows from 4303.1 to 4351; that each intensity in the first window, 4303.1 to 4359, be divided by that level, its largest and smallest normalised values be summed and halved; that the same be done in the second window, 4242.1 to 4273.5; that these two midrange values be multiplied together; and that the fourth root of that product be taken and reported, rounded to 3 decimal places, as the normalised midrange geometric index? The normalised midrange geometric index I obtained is 0.972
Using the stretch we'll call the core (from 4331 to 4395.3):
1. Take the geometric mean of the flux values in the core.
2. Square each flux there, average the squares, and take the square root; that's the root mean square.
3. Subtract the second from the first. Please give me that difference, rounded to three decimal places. -0.018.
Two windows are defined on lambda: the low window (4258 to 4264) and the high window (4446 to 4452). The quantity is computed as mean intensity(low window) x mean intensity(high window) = 41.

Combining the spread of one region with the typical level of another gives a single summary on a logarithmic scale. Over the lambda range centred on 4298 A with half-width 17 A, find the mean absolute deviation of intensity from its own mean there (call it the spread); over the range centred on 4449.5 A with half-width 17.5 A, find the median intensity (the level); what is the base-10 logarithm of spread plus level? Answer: 0.803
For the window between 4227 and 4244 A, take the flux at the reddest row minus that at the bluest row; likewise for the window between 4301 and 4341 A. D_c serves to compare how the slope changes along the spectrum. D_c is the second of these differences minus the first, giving 0.7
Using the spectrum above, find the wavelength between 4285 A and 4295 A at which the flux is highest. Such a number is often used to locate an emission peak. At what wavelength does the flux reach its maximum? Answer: 4288.29 A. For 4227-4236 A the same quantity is 4233.35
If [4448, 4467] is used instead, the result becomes 4451.27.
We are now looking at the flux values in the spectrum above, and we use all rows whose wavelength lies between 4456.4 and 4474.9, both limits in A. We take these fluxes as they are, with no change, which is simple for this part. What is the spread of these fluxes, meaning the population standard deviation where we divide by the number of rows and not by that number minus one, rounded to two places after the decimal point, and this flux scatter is 0.12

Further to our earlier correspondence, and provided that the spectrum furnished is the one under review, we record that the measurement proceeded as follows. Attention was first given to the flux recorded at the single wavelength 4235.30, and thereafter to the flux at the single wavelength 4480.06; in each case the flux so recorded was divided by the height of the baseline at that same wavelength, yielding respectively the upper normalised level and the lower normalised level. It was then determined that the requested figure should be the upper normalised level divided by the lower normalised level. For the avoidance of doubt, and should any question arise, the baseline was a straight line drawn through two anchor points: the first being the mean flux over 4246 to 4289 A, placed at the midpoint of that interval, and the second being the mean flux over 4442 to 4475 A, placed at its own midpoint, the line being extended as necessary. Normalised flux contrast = 0.97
